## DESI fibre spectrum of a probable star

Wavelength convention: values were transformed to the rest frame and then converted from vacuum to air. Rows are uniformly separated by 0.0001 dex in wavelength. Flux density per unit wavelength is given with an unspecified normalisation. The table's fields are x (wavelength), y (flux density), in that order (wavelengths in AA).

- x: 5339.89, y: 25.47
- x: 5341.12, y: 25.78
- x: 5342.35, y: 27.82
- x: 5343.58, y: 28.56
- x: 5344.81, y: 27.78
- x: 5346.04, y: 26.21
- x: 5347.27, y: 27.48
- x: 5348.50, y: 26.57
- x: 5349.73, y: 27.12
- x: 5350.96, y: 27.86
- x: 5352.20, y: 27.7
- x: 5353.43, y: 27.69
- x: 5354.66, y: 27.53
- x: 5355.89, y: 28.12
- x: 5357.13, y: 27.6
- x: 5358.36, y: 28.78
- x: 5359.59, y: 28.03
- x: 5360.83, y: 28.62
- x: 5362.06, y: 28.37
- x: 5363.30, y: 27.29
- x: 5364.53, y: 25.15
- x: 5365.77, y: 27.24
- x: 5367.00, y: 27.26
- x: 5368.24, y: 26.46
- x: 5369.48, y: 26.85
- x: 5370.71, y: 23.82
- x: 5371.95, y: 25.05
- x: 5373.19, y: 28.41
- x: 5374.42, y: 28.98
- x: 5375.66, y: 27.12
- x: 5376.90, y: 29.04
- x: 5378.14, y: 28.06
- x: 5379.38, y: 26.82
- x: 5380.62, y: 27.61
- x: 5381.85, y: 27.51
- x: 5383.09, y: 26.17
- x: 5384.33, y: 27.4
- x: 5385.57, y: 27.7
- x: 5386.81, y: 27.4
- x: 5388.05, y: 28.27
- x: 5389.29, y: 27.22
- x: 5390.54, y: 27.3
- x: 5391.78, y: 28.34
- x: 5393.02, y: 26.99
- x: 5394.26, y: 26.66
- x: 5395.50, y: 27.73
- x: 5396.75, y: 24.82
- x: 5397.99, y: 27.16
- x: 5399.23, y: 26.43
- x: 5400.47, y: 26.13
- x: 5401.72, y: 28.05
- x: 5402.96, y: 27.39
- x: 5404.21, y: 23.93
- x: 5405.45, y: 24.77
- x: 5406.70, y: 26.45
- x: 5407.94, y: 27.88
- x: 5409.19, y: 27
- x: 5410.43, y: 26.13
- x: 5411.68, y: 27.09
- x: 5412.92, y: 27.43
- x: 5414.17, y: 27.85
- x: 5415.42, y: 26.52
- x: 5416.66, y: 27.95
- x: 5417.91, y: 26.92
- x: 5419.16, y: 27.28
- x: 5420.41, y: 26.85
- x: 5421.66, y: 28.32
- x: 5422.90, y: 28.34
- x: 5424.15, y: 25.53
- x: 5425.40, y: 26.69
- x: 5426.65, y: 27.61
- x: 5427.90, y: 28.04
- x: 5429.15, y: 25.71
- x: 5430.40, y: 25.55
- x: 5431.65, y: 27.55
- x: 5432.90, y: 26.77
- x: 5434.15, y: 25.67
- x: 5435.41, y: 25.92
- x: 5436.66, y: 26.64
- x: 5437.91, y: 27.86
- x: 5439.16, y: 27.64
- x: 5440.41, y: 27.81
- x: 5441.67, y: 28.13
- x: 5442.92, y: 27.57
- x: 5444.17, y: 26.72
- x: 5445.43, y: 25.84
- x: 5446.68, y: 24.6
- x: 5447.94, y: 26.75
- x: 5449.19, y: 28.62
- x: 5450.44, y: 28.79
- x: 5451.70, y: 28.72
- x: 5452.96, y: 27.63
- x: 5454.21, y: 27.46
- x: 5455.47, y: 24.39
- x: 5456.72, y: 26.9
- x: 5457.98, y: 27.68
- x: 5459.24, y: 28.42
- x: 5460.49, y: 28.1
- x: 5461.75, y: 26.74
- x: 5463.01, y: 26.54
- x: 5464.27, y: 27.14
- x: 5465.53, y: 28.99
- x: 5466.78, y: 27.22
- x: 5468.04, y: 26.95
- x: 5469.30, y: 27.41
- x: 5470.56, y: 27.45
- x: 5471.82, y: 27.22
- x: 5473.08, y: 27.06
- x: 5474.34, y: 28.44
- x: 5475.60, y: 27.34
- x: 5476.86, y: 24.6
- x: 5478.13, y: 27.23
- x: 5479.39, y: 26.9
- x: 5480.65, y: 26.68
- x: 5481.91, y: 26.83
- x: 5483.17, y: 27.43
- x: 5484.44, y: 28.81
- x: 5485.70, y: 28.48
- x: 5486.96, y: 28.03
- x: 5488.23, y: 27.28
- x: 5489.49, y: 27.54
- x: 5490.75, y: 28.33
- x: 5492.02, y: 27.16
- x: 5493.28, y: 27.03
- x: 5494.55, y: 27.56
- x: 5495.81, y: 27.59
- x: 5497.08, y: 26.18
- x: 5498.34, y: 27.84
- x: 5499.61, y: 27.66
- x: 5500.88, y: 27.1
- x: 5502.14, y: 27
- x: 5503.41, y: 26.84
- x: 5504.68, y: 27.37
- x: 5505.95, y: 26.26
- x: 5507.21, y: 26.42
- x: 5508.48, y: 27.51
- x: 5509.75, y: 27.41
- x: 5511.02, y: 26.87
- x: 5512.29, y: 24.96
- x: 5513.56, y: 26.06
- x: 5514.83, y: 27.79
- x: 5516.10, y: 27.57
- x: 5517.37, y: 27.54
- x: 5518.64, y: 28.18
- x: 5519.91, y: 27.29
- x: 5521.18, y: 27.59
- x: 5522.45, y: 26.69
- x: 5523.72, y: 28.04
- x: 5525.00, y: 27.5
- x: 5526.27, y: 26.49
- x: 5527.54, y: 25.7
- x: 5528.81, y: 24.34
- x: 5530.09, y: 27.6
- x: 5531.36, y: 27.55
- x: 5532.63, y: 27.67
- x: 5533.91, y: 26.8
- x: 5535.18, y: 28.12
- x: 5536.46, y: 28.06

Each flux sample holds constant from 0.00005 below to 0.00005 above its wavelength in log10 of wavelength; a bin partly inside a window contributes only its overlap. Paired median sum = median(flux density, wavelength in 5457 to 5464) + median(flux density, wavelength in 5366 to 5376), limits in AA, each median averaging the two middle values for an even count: 54.7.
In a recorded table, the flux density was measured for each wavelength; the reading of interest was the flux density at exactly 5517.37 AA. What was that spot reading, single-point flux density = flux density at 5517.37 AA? 27.54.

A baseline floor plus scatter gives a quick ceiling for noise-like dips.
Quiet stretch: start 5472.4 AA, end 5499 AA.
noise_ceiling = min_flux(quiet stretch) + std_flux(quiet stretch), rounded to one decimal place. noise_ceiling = 25.5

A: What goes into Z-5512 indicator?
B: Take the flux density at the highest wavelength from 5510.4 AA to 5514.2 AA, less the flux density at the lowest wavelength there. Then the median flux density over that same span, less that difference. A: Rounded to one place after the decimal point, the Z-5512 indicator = 26.9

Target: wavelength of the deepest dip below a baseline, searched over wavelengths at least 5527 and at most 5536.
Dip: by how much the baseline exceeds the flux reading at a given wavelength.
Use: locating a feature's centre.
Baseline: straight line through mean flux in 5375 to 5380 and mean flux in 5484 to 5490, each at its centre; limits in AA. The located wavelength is 5528.81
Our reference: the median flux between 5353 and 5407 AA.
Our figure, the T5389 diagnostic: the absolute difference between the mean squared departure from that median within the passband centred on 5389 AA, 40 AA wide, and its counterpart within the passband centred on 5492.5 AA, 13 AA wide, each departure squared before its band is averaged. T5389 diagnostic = 1.5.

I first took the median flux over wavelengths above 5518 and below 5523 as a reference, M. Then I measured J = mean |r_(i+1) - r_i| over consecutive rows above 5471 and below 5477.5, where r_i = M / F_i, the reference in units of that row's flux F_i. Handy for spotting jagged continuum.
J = 0.051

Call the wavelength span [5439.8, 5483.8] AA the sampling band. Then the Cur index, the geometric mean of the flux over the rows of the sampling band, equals 27.2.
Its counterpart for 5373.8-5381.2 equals 27.9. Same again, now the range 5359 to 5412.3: 27.0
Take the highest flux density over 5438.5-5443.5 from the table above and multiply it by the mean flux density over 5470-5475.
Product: 775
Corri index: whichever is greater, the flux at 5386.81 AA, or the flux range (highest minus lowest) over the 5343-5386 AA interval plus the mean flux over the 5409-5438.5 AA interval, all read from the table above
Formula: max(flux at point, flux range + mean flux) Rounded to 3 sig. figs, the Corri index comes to 32.2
